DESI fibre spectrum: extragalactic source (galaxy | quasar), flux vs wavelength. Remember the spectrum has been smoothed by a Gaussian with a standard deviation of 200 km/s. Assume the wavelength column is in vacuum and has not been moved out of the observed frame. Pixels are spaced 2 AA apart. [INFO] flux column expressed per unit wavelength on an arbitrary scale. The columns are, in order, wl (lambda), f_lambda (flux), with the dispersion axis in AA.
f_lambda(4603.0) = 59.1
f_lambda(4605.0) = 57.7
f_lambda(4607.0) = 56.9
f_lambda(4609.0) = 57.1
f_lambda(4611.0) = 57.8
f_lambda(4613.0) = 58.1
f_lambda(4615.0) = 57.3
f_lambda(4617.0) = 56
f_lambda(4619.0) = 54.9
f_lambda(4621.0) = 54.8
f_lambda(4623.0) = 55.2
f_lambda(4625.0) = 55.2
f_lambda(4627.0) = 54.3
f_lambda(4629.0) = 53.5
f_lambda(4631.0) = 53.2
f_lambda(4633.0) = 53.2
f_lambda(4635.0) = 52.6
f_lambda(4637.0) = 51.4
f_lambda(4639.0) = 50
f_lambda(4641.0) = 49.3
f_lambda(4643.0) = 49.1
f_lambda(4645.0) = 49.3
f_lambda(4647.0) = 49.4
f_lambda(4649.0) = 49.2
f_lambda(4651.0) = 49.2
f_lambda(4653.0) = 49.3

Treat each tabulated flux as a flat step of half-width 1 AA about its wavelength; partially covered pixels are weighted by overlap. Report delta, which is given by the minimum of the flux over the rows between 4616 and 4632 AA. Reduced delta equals 53.2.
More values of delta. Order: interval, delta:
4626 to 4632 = 53.2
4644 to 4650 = 49.2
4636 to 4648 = 49.1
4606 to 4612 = 56.9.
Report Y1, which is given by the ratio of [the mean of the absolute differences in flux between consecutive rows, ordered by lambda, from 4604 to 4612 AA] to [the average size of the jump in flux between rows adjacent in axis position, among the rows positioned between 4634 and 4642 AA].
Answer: 0.5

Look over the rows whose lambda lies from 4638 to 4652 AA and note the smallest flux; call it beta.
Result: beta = 49.1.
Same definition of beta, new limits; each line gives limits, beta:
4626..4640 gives 50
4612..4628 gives 54.3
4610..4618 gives 56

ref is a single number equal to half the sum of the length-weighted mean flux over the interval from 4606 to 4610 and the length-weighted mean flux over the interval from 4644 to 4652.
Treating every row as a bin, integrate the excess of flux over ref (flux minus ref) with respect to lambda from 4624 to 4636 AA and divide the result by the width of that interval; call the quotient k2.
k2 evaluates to 1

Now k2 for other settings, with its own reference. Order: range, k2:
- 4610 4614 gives 5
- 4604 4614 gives 4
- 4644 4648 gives -4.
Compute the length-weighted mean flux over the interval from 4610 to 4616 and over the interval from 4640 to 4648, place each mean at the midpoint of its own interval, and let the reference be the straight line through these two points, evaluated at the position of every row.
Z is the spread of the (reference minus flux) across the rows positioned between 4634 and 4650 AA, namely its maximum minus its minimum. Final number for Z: 2.1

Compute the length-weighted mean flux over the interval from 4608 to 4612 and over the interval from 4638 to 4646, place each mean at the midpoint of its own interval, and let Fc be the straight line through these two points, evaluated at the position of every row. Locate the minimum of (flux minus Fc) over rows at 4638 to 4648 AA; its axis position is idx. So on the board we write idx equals 4641.0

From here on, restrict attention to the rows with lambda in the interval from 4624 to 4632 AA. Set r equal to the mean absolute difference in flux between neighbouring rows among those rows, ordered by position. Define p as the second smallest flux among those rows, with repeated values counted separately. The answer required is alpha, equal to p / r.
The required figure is 80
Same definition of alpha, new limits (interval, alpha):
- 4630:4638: 88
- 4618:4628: 157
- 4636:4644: 64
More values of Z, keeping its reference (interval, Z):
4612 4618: 1.0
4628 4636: 0.8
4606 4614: 2.8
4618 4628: 1.9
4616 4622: 0.6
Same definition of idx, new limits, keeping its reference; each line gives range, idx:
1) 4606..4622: 4607.0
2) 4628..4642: 4641.0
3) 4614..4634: 4619.0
